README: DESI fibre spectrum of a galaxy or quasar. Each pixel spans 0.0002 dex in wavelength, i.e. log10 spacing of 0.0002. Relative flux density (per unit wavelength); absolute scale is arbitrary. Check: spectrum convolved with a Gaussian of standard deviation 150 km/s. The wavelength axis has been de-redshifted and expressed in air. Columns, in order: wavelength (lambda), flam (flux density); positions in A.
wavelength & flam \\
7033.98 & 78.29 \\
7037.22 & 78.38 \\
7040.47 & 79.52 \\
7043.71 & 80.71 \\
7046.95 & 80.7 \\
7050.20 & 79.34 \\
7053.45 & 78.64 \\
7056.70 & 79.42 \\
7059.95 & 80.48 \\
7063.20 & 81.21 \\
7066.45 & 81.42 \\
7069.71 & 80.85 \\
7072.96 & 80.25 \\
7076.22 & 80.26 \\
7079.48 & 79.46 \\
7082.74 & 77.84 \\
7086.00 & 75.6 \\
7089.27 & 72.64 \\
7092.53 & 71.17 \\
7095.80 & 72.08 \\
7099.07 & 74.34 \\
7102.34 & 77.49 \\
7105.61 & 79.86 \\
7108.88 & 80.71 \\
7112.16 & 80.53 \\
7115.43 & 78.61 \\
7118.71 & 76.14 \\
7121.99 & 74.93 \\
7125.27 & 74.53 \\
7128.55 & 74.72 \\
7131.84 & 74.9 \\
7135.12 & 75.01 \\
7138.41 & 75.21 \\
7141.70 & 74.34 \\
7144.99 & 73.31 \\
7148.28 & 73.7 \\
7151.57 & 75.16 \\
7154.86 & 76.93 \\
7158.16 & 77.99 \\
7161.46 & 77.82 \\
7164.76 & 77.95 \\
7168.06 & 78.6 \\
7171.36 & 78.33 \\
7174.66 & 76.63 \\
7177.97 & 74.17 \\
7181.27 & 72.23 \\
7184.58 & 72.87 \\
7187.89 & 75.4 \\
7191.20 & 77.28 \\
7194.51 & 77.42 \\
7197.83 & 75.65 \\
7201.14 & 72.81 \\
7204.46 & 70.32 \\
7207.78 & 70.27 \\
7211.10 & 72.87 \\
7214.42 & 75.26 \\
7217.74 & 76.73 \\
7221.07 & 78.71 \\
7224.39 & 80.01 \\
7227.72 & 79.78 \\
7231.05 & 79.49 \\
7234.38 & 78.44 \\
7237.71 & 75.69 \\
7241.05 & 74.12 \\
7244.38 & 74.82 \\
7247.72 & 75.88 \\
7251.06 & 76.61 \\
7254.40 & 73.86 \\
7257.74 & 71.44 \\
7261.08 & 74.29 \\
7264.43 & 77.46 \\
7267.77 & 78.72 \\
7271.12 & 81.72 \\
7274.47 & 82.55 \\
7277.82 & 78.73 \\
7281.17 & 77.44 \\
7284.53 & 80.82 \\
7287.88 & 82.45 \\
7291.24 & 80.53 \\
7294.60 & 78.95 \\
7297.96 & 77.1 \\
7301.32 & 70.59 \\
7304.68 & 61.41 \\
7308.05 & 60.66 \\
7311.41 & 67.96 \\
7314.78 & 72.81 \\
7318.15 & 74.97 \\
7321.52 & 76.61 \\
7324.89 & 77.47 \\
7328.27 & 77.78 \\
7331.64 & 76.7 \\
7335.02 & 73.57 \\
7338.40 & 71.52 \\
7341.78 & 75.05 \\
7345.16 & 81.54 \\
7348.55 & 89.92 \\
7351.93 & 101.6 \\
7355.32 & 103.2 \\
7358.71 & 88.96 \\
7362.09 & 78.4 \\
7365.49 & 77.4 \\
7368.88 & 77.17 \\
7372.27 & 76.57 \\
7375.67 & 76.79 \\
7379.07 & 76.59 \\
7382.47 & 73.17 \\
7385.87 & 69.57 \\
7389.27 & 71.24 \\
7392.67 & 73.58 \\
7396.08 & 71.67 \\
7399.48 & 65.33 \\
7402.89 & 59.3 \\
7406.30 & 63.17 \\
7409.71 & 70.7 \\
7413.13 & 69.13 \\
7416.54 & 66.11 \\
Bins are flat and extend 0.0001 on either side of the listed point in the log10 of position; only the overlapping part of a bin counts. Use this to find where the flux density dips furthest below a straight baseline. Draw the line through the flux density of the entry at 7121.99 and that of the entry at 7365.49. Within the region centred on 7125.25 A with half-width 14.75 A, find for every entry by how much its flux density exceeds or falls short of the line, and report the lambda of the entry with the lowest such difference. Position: 7125.27 A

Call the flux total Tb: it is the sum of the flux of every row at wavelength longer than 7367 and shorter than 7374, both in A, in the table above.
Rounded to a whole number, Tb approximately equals 154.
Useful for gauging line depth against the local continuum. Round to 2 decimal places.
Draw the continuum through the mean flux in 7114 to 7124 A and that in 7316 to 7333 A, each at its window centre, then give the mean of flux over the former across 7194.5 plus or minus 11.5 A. 0.97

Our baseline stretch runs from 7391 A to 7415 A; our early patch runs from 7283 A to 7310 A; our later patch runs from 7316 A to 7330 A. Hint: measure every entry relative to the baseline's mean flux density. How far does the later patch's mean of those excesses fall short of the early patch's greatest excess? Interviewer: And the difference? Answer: 6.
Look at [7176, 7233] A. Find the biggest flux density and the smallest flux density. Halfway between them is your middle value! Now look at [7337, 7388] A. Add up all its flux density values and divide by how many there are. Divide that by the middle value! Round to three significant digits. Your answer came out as 1.08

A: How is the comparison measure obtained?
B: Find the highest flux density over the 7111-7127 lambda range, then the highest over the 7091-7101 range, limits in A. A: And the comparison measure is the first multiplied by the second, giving 5987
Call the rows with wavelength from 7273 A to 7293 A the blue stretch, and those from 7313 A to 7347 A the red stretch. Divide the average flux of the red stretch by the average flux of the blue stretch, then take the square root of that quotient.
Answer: 0.971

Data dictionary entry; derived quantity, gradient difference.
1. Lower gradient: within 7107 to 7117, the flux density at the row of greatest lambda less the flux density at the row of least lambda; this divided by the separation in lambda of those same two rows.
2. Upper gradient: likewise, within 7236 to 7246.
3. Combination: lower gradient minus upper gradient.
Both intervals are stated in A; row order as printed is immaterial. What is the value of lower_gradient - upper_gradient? -0.19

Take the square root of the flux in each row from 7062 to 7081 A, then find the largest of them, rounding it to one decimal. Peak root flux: 9.0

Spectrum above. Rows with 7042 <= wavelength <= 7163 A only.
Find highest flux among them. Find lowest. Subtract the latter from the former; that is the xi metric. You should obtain 10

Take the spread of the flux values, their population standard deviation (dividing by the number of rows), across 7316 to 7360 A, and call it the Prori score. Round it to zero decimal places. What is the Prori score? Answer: 10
